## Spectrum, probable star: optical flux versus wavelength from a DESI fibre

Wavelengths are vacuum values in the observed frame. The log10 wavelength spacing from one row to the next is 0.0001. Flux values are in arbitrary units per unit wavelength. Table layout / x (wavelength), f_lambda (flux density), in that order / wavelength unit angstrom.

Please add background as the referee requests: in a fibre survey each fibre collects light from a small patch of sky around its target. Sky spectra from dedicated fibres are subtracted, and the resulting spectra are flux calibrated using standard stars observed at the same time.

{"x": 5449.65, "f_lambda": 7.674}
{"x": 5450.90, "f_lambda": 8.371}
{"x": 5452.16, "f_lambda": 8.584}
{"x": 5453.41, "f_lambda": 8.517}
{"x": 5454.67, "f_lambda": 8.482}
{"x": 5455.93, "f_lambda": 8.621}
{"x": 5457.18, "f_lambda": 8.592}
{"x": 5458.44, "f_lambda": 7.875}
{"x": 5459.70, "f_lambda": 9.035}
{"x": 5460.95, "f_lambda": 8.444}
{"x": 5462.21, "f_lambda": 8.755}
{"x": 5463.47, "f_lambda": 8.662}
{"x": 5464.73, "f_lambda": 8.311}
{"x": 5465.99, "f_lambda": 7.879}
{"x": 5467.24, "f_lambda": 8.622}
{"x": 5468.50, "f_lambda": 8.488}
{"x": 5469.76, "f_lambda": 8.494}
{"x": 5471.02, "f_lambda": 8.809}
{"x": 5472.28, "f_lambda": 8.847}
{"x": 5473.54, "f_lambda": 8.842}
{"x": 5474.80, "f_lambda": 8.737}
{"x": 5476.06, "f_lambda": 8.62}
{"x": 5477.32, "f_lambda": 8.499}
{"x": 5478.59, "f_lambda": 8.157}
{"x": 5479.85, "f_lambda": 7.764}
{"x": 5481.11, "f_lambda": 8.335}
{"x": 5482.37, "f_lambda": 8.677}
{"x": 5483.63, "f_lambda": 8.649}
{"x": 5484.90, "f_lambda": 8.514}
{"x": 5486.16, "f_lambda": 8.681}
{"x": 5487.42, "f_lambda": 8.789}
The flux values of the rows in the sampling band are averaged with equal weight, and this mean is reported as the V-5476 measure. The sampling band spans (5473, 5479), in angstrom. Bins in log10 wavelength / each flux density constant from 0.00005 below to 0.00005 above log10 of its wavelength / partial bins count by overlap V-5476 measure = 8.57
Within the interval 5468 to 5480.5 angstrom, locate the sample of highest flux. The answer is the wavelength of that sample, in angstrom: 5472.28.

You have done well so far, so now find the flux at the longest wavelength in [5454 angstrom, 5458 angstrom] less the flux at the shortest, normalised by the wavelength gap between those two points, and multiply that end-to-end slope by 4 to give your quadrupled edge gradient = 0.18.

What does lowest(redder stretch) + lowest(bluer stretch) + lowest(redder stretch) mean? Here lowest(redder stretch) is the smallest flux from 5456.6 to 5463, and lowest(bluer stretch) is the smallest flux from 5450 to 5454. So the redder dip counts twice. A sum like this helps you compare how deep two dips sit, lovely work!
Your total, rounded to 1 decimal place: 24.1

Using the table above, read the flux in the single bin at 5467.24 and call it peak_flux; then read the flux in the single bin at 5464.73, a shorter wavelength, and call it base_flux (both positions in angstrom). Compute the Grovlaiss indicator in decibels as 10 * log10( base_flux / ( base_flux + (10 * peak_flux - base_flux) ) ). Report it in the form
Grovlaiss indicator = -10.16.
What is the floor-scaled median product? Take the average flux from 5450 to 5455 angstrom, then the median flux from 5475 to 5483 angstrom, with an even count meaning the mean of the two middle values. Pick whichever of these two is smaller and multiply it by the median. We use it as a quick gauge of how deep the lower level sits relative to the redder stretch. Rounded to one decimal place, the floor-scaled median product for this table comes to 70.8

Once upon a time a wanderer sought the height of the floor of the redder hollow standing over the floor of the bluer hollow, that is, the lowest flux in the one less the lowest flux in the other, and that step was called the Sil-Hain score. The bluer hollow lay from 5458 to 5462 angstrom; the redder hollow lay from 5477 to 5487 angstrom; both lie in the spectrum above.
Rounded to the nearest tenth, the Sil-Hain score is -0.1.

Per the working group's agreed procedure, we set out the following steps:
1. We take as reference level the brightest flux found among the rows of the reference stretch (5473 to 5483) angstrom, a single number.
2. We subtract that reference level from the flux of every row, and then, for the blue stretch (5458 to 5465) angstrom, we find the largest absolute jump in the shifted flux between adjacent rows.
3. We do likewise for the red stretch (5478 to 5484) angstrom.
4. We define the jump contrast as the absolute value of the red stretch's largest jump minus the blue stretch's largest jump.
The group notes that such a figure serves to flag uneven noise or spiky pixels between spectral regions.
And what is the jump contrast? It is 0.59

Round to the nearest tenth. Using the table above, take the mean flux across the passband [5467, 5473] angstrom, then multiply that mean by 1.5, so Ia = 13.0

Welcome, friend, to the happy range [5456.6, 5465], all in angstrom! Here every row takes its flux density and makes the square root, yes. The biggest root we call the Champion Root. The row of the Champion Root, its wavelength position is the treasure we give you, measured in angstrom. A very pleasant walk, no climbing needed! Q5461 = 5459.70 angstrom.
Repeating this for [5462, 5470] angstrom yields 5462.21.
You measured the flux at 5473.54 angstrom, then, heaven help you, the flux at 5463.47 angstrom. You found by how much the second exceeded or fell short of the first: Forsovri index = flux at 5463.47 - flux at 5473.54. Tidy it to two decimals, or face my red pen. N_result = -0.18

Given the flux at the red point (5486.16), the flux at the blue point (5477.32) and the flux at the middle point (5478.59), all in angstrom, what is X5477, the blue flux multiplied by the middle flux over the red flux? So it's 7.99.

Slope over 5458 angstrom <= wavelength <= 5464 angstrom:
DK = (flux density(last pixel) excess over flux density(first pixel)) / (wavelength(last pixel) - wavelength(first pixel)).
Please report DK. 0.16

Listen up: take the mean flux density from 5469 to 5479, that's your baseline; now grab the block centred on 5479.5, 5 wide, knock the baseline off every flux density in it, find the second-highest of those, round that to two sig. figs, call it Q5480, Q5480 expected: -0.29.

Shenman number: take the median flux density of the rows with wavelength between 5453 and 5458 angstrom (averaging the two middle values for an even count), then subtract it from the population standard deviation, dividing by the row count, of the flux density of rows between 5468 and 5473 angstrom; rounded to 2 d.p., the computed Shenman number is -8.39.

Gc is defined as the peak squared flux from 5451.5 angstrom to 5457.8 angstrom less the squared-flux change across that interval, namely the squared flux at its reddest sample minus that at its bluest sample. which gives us 74.2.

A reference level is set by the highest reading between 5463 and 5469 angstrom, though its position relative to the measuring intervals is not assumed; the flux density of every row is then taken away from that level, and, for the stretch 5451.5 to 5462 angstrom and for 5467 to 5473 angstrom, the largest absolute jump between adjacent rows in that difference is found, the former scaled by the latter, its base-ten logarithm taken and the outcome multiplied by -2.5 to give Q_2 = -1.4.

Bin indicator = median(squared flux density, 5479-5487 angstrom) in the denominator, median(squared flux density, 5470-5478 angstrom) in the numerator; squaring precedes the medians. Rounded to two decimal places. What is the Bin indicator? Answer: 1.05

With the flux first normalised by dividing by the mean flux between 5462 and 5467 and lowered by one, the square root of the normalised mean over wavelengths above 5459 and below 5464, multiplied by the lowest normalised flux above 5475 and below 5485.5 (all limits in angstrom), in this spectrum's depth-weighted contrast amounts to -0.015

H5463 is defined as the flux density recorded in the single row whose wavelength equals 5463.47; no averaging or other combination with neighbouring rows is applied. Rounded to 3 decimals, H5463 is 8.662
